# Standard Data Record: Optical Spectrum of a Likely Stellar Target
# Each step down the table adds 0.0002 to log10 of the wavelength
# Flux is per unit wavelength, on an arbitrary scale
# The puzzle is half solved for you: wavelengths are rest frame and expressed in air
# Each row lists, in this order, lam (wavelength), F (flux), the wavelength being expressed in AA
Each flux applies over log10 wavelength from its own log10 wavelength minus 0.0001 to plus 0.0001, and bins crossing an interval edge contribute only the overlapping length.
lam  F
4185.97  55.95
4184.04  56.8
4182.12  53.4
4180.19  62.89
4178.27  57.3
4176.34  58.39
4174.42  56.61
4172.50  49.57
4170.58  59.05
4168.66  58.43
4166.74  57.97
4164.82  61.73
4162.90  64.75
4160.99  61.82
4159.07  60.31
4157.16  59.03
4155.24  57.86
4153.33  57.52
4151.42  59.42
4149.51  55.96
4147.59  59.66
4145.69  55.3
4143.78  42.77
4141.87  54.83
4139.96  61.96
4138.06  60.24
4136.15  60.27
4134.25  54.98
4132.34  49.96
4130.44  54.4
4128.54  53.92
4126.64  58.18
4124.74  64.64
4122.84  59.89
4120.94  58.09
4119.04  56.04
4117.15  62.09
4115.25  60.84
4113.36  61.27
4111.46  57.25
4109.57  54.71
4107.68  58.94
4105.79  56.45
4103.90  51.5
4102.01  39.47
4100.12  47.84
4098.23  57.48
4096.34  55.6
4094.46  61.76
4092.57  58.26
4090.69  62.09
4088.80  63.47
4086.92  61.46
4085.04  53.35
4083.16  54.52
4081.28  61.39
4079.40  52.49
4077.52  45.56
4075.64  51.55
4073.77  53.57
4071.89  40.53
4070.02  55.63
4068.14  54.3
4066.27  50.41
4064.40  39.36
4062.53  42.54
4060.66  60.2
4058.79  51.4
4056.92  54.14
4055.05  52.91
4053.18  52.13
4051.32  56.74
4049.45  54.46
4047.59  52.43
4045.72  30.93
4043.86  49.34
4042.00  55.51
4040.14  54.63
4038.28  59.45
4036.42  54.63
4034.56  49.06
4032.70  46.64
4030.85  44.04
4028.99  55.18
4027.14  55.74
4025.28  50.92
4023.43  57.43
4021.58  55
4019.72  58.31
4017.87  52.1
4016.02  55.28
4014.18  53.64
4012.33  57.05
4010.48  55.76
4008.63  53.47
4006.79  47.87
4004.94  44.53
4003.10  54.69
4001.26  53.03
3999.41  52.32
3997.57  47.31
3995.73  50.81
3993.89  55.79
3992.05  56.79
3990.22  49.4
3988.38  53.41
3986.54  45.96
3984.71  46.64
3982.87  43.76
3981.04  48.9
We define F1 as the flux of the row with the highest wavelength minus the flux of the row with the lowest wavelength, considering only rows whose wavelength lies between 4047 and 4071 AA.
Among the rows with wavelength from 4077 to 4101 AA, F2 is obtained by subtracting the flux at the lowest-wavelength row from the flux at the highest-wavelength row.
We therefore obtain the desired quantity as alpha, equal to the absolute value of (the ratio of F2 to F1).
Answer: 0.71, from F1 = 3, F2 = 2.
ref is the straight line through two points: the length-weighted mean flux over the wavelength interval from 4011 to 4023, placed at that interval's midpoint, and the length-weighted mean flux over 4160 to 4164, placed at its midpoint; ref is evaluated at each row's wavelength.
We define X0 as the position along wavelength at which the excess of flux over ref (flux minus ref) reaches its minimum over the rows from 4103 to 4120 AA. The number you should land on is 4103.90 AA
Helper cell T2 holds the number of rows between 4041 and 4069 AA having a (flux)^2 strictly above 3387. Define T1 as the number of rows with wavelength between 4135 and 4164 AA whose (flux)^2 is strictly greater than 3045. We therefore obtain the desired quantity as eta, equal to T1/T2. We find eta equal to 13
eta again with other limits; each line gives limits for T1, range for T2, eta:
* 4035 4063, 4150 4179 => 0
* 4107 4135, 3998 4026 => 10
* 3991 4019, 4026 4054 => 5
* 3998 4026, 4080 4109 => 1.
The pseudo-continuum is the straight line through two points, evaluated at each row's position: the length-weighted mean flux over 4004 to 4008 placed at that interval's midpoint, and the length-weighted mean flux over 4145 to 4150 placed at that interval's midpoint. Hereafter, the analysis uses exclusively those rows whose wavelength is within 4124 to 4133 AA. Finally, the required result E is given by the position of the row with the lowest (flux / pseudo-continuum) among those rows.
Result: 4132.34 AA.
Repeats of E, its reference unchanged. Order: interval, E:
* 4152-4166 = 4153.33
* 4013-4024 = 4017.87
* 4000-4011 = 4004.94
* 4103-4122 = 4103.90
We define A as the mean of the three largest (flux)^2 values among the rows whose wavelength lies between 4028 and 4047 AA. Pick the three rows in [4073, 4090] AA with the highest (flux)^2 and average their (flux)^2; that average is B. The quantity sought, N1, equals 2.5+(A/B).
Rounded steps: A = 3220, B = 3858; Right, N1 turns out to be 3.33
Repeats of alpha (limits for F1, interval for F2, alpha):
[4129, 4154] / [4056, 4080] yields 0.53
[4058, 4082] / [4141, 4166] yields 0.69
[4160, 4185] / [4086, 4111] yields 1.34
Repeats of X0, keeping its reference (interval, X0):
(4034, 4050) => 4045.72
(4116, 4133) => 4132.34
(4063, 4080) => 4064.40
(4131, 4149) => 4143.78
